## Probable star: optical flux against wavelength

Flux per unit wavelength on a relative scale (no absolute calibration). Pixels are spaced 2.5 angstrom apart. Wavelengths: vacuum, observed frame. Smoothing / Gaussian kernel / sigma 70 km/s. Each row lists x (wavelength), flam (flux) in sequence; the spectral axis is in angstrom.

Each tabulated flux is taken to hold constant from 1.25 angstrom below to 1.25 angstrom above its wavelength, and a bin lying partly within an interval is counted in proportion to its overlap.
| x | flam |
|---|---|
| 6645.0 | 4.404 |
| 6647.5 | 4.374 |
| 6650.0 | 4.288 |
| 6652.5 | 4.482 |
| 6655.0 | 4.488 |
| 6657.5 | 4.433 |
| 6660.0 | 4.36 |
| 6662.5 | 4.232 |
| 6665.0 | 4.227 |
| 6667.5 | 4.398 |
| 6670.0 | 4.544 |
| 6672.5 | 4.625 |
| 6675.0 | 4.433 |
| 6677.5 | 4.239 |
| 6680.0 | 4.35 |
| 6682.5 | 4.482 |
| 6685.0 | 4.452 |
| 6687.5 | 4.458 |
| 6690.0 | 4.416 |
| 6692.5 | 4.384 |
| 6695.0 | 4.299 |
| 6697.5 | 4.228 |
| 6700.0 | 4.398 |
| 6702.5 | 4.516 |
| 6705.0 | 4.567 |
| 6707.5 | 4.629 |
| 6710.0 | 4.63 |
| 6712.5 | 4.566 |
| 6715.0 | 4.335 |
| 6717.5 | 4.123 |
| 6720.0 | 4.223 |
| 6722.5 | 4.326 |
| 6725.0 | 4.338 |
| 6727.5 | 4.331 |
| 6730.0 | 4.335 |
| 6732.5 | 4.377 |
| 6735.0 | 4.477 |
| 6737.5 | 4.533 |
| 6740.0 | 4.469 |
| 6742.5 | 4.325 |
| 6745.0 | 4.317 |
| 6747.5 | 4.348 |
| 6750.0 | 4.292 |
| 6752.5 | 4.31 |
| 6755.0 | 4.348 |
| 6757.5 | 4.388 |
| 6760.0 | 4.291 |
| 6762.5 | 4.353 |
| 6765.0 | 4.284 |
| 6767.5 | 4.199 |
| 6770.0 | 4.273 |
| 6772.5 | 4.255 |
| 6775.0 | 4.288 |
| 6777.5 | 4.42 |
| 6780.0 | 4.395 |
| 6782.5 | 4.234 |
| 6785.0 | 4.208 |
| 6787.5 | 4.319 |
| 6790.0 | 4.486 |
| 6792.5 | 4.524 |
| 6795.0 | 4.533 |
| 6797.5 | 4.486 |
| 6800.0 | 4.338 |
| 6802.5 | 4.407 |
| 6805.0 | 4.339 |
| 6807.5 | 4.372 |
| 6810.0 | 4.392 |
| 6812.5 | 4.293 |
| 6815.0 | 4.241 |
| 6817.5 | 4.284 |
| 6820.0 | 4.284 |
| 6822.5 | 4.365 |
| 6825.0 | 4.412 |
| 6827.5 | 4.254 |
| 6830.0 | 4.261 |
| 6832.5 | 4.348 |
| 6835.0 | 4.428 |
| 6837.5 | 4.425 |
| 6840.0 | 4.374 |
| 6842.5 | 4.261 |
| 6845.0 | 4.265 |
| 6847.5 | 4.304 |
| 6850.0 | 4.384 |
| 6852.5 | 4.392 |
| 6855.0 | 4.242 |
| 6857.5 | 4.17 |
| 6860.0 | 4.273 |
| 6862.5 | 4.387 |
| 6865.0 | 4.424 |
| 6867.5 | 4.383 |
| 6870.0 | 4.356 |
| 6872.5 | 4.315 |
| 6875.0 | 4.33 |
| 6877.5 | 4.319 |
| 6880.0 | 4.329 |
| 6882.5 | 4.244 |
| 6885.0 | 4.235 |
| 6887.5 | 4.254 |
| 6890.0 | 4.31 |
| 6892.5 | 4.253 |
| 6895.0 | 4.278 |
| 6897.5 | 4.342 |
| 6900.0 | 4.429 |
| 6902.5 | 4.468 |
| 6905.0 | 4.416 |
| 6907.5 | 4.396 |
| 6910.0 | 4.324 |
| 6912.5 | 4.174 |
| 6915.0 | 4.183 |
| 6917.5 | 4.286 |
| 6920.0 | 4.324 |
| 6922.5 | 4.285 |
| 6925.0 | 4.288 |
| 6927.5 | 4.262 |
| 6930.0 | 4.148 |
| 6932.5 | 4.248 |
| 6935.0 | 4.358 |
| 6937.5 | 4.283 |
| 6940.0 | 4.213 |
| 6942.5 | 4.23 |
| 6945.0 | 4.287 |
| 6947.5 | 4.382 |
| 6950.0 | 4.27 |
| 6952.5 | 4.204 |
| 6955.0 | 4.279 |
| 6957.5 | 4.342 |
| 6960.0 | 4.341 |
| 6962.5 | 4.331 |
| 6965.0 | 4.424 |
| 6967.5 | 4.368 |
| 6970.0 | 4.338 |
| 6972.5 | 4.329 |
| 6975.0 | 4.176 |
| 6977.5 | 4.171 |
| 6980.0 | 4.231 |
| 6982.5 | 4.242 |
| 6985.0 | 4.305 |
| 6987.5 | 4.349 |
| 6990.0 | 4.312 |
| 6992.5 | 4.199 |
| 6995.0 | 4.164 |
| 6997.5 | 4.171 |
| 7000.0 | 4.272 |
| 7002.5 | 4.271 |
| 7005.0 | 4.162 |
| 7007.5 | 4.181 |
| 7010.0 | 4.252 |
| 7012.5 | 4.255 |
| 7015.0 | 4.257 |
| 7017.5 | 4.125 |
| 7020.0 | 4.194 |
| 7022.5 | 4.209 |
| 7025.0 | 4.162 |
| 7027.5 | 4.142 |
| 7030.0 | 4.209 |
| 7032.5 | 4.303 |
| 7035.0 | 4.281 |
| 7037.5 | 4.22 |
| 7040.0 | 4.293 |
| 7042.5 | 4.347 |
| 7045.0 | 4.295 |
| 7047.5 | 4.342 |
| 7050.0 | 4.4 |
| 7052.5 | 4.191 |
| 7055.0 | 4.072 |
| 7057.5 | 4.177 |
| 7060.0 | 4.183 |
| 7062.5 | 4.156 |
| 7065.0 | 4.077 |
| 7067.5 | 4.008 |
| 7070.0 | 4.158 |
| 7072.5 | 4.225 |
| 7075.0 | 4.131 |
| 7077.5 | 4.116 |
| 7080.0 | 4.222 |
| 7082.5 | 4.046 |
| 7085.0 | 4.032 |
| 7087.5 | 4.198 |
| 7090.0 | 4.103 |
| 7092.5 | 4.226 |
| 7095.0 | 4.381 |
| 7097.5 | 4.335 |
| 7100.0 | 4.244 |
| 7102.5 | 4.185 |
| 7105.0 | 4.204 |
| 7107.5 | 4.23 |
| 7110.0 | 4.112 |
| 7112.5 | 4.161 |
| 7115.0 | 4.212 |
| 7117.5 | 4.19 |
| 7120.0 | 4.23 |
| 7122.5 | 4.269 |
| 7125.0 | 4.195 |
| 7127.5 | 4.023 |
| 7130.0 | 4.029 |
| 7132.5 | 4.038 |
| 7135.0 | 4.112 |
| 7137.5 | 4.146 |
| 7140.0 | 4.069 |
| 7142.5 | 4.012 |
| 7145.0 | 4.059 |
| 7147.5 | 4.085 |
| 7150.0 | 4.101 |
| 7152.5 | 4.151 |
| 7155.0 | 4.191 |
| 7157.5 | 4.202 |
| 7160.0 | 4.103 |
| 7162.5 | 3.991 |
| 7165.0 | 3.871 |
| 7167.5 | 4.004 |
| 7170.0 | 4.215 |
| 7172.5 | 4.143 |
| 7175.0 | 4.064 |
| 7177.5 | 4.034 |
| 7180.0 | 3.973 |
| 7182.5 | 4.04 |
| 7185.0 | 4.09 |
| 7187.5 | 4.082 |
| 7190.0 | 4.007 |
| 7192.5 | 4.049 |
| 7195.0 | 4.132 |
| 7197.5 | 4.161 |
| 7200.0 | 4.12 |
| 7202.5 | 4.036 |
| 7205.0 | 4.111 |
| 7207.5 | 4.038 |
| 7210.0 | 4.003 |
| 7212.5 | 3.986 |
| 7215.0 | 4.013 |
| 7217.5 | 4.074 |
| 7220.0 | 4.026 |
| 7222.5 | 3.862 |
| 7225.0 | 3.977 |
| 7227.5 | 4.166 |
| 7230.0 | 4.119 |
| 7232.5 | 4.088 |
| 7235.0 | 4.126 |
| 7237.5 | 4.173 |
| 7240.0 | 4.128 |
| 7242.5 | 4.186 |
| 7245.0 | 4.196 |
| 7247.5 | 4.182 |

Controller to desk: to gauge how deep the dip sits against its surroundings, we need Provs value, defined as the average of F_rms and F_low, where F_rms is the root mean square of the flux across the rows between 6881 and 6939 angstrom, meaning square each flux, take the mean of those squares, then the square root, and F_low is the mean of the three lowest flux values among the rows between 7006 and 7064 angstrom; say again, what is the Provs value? 4.20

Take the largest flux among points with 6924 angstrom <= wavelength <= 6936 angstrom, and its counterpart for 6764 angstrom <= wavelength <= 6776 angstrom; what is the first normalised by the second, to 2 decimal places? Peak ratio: 1.02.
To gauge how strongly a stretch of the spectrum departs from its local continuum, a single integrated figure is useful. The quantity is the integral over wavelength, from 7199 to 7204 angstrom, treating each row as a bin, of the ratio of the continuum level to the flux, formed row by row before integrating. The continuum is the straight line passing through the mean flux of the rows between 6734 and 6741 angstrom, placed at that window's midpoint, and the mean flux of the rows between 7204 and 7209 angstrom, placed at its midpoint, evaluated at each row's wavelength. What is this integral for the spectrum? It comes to 5.0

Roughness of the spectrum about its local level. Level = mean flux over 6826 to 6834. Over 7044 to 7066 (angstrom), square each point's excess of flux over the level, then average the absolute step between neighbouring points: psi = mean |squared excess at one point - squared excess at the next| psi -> 0.015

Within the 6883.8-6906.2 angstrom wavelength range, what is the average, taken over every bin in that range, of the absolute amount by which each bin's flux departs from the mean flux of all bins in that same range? 0.07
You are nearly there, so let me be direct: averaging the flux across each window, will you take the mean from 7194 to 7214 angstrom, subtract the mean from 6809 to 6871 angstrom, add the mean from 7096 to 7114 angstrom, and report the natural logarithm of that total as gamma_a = 1.38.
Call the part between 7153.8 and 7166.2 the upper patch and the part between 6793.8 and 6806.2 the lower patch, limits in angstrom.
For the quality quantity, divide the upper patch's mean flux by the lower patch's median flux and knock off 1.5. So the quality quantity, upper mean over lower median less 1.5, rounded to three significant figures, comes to -0.576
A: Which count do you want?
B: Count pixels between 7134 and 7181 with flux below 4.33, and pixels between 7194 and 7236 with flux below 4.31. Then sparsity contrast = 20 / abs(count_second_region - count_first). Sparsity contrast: 10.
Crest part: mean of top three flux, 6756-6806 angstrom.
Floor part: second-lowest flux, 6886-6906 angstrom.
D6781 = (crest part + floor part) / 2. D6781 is 4.38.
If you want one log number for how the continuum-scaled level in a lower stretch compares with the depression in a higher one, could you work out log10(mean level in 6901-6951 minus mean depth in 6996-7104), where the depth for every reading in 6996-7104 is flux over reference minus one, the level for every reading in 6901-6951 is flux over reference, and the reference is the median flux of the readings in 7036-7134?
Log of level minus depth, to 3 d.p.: 0.009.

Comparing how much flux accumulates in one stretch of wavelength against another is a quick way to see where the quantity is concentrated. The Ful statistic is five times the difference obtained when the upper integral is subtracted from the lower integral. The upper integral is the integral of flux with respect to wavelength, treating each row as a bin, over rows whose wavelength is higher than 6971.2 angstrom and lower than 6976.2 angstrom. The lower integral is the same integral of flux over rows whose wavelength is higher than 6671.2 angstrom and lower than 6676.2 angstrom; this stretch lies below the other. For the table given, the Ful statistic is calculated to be 6.9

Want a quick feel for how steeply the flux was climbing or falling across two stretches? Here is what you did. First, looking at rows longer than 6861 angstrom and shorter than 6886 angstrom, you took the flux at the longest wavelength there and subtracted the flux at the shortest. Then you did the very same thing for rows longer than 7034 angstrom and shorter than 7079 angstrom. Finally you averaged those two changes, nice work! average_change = -0.16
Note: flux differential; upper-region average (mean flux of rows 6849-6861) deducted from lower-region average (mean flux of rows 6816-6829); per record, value 0.03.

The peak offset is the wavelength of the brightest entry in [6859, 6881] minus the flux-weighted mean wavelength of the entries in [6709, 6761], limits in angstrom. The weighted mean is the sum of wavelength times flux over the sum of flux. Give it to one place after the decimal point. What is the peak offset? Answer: 130.1 angstrom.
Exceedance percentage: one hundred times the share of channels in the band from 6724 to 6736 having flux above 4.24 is 100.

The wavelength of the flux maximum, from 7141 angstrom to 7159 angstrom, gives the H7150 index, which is 7157.5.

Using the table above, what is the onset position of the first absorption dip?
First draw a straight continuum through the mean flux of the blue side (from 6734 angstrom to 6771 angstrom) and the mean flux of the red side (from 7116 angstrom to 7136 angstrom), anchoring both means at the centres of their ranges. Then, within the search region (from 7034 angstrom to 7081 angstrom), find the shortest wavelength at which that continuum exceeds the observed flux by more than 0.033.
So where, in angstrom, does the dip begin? 7055.0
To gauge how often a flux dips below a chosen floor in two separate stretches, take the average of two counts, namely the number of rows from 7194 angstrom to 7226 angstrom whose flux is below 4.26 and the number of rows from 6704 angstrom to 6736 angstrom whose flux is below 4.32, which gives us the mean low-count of 7.5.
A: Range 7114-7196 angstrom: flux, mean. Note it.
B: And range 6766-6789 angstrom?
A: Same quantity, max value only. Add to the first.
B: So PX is 8.51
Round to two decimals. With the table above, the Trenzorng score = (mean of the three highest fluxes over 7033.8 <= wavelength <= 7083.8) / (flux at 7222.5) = 1.13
